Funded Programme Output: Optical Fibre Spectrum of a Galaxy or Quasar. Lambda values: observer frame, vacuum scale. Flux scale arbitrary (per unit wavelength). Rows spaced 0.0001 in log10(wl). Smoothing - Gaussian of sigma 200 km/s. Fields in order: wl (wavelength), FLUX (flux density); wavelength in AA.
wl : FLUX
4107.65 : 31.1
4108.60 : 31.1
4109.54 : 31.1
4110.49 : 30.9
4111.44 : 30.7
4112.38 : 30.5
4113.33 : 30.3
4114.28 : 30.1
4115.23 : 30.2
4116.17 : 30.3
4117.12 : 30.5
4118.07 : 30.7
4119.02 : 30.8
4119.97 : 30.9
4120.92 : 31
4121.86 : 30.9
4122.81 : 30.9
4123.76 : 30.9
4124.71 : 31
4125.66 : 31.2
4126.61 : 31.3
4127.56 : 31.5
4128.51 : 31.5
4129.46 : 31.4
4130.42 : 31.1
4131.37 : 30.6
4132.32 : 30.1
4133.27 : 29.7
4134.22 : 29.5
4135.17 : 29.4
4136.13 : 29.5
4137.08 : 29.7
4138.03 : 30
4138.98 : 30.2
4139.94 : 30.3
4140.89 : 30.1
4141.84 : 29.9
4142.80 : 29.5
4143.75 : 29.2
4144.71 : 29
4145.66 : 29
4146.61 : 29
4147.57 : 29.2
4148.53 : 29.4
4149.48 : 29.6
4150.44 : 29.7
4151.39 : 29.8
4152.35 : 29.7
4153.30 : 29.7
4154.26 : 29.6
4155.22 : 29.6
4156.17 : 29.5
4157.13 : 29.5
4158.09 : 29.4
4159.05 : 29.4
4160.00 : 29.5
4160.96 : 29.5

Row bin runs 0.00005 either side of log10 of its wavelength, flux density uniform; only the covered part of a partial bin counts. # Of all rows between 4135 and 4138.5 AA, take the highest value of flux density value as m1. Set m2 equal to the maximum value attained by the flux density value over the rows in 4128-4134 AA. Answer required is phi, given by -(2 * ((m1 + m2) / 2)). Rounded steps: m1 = 30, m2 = 31.5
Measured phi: -61.5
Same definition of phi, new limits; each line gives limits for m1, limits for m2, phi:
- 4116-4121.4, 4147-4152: -60.8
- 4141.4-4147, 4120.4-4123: -60.9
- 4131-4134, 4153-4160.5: -60.3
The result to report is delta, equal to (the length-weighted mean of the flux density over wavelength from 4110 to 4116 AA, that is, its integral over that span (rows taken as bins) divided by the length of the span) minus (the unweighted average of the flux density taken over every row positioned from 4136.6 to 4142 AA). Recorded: 0.41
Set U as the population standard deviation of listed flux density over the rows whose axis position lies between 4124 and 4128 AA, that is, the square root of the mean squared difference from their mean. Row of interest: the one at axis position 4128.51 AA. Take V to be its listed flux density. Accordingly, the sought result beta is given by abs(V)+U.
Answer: 31.7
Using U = 0.18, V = 31.5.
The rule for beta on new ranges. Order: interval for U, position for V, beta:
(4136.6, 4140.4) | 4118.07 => 30.9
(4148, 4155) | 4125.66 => 31.3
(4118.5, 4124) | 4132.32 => 30.2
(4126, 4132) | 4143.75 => 29.5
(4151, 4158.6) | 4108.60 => 31.2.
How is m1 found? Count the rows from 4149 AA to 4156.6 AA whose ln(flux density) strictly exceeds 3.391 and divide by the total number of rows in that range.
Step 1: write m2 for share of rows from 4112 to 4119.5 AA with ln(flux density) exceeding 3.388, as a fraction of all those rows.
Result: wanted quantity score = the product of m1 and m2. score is 0.50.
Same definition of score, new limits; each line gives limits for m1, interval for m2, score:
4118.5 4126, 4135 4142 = 0.75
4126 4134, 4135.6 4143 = 0.75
